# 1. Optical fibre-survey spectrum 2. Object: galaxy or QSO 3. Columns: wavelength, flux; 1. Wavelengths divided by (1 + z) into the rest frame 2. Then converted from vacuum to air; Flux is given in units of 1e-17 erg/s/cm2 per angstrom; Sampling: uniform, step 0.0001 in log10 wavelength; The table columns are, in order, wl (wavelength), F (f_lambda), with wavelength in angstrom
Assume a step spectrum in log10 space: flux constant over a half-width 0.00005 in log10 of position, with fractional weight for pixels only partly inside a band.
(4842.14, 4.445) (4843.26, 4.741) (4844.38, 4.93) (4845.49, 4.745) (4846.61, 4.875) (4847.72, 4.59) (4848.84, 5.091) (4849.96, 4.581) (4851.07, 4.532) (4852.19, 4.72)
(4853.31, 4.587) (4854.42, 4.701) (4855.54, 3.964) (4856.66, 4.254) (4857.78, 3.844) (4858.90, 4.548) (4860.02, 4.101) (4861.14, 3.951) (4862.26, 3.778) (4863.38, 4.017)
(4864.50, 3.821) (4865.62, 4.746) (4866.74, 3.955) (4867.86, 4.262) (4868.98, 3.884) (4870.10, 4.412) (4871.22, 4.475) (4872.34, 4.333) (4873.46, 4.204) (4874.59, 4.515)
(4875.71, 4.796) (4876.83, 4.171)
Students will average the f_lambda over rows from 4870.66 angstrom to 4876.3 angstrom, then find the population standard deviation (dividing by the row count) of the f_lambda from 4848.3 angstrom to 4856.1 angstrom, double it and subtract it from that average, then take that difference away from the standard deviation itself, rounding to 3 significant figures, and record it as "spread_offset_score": -3.53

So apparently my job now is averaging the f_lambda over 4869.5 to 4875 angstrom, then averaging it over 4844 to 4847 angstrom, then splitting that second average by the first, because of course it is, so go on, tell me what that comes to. 1.11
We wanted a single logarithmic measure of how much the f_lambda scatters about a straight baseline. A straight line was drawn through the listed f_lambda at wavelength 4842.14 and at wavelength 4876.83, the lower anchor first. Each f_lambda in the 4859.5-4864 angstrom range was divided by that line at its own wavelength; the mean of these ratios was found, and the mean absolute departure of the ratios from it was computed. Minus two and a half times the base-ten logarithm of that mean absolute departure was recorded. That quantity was 4.11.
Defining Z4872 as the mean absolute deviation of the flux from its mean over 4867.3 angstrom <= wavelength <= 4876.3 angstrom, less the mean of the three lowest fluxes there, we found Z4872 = -3.9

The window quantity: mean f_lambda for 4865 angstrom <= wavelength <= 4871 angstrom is 4.3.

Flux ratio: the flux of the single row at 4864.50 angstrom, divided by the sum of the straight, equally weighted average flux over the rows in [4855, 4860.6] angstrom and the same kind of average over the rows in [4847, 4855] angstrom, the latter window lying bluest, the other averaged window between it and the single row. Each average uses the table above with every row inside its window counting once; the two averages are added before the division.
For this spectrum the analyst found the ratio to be 0.43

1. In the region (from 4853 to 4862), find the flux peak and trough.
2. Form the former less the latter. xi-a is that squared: 0.7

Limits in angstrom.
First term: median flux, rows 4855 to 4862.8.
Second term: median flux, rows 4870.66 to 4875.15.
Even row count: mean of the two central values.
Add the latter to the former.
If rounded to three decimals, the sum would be 8.368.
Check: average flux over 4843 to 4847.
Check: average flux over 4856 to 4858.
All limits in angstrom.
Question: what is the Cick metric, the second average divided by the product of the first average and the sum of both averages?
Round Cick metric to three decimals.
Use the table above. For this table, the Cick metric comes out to 0.095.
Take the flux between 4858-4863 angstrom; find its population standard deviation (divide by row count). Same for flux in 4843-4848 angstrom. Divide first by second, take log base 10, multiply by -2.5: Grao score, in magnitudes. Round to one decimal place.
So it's -1.0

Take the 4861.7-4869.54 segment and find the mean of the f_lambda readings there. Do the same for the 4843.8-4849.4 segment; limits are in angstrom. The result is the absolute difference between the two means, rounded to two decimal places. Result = 0.78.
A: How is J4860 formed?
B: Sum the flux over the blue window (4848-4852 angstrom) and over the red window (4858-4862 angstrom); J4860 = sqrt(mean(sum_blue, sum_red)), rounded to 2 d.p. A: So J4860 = 3.66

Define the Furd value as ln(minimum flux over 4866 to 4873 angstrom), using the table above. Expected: 1.36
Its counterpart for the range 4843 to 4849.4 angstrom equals 1.52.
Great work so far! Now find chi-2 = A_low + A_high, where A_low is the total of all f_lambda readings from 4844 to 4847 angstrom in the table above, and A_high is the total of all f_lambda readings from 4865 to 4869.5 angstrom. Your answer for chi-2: 31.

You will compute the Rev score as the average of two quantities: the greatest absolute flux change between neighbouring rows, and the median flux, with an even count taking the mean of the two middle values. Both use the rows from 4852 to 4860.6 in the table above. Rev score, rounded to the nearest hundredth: 2.57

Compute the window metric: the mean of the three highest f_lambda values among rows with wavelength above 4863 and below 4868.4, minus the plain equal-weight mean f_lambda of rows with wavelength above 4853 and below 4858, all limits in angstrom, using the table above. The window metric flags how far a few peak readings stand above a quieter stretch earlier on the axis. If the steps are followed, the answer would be 0.1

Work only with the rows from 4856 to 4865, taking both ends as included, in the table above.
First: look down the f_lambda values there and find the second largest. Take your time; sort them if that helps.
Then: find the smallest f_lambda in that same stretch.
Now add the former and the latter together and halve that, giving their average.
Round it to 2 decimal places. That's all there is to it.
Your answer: 4.02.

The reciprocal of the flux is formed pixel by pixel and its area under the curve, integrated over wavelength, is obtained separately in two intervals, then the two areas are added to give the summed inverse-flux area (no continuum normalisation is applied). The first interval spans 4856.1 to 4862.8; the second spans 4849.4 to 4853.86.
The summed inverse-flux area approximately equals 2.62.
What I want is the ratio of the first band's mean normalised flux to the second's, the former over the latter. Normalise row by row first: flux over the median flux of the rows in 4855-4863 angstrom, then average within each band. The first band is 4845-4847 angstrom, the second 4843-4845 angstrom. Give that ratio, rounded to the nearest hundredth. 0.99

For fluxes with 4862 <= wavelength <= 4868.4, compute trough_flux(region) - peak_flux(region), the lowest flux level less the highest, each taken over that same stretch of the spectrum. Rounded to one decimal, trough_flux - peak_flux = -1.0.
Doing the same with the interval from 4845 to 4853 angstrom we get -0.6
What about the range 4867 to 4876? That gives -0.9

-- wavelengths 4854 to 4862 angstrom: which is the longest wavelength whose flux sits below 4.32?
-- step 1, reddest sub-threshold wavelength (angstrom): 4861.14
